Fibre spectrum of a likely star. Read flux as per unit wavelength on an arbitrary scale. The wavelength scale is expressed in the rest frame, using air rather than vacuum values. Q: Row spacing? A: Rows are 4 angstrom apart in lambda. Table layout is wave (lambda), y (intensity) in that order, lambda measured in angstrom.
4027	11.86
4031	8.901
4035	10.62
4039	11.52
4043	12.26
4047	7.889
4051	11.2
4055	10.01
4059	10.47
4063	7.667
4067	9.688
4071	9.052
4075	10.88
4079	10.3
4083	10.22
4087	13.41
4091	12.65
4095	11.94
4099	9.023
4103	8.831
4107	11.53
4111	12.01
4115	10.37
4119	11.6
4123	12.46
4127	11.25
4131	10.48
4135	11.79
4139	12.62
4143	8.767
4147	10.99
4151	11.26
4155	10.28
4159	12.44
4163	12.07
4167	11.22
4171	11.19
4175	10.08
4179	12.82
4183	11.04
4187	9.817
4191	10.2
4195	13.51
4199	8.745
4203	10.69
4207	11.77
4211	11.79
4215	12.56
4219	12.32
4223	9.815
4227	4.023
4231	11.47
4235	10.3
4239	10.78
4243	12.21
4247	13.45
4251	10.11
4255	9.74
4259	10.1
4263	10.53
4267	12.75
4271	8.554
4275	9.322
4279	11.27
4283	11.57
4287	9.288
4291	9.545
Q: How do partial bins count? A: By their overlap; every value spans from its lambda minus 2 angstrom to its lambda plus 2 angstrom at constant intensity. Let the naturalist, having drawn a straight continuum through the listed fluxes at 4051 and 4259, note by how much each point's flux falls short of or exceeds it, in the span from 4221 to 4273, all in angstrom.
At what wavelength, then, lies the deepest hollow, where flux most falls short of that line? 4227 angstrom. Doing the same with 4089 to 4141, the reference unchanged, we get 4103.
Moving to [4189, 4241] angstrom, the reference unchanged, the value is 4227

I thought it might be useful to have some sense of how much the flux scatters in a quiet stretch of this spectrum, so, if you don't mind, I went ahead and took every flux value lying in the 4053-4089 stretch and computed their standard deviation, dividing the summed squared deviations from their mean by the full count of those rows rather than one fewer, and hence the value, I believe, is 1.4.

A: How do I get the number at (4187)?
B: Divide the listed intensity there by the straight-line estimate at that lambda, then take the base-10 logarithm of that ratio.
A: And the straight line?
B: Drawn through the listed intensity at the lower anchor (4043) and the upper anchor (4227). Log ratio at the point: 0.23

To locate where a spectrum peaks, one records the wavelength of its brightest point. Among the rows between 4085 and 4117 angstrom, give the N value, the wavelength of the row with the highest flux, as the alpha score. 4087 angstrom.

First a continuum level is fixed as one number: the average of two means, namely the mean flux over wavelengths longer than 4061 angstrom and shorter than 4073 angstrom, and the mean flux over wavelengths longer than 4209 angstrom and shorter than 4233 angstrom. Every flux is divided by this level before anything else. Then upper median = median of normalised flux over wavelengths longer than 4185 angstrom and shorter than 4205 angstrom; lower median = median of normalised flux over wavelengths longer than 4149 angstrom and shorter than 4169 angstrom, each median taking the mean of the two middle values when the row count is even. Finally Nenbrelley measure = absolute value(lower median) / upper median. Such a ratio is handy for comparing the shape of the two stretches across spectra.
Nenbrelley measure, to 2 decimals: 1.10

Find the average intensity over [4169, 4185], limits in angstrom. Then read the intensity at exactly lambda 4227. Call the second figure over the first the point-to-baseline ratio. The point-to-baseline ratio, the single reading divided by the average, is 0.36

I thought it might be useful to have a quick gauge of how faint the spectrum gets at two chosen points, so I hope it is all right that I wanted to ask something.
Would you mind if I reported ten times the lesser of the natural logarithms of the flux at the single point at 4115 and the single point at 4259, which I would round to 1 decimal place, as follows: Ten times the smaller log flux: 23.1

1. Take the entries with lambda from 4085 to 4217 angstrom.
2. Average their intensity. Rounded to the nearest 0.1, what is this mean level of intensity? 11.2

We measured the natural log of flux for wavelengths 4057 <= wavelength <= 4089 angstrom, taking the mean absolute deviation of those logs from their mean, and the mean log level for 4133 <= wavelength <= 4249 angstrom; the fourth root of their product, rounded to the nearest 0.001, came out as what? 0.710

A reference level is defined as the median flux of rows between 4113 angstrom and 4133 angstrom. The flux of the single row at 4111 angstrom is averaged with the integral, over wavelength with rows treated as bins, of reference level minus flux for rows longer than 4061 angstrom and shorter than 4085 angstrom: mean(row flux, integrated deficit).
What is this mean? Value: 25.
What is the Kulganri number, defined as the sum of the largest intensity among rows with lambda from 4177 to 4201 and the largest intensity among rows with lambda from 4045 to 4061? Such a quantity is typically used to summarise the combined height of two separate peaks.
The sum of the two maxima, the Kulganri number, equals 24.7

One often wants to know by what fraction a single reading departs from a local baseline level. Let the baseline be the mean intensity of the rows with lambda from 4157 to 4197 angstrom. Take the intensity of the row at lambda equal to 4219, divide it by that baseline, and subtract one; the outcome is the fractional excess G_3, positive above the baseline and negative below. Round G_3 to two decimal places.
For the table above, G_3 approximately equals 0.08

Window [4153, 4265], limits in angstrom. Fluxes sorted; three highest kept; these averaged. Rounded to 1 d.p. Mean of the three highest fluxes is 13.3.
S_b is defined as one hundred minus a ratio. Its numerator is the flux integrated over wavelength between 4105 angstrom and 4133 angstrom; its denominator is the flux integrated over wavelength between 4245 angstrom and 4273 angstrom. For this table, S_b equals 98.9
